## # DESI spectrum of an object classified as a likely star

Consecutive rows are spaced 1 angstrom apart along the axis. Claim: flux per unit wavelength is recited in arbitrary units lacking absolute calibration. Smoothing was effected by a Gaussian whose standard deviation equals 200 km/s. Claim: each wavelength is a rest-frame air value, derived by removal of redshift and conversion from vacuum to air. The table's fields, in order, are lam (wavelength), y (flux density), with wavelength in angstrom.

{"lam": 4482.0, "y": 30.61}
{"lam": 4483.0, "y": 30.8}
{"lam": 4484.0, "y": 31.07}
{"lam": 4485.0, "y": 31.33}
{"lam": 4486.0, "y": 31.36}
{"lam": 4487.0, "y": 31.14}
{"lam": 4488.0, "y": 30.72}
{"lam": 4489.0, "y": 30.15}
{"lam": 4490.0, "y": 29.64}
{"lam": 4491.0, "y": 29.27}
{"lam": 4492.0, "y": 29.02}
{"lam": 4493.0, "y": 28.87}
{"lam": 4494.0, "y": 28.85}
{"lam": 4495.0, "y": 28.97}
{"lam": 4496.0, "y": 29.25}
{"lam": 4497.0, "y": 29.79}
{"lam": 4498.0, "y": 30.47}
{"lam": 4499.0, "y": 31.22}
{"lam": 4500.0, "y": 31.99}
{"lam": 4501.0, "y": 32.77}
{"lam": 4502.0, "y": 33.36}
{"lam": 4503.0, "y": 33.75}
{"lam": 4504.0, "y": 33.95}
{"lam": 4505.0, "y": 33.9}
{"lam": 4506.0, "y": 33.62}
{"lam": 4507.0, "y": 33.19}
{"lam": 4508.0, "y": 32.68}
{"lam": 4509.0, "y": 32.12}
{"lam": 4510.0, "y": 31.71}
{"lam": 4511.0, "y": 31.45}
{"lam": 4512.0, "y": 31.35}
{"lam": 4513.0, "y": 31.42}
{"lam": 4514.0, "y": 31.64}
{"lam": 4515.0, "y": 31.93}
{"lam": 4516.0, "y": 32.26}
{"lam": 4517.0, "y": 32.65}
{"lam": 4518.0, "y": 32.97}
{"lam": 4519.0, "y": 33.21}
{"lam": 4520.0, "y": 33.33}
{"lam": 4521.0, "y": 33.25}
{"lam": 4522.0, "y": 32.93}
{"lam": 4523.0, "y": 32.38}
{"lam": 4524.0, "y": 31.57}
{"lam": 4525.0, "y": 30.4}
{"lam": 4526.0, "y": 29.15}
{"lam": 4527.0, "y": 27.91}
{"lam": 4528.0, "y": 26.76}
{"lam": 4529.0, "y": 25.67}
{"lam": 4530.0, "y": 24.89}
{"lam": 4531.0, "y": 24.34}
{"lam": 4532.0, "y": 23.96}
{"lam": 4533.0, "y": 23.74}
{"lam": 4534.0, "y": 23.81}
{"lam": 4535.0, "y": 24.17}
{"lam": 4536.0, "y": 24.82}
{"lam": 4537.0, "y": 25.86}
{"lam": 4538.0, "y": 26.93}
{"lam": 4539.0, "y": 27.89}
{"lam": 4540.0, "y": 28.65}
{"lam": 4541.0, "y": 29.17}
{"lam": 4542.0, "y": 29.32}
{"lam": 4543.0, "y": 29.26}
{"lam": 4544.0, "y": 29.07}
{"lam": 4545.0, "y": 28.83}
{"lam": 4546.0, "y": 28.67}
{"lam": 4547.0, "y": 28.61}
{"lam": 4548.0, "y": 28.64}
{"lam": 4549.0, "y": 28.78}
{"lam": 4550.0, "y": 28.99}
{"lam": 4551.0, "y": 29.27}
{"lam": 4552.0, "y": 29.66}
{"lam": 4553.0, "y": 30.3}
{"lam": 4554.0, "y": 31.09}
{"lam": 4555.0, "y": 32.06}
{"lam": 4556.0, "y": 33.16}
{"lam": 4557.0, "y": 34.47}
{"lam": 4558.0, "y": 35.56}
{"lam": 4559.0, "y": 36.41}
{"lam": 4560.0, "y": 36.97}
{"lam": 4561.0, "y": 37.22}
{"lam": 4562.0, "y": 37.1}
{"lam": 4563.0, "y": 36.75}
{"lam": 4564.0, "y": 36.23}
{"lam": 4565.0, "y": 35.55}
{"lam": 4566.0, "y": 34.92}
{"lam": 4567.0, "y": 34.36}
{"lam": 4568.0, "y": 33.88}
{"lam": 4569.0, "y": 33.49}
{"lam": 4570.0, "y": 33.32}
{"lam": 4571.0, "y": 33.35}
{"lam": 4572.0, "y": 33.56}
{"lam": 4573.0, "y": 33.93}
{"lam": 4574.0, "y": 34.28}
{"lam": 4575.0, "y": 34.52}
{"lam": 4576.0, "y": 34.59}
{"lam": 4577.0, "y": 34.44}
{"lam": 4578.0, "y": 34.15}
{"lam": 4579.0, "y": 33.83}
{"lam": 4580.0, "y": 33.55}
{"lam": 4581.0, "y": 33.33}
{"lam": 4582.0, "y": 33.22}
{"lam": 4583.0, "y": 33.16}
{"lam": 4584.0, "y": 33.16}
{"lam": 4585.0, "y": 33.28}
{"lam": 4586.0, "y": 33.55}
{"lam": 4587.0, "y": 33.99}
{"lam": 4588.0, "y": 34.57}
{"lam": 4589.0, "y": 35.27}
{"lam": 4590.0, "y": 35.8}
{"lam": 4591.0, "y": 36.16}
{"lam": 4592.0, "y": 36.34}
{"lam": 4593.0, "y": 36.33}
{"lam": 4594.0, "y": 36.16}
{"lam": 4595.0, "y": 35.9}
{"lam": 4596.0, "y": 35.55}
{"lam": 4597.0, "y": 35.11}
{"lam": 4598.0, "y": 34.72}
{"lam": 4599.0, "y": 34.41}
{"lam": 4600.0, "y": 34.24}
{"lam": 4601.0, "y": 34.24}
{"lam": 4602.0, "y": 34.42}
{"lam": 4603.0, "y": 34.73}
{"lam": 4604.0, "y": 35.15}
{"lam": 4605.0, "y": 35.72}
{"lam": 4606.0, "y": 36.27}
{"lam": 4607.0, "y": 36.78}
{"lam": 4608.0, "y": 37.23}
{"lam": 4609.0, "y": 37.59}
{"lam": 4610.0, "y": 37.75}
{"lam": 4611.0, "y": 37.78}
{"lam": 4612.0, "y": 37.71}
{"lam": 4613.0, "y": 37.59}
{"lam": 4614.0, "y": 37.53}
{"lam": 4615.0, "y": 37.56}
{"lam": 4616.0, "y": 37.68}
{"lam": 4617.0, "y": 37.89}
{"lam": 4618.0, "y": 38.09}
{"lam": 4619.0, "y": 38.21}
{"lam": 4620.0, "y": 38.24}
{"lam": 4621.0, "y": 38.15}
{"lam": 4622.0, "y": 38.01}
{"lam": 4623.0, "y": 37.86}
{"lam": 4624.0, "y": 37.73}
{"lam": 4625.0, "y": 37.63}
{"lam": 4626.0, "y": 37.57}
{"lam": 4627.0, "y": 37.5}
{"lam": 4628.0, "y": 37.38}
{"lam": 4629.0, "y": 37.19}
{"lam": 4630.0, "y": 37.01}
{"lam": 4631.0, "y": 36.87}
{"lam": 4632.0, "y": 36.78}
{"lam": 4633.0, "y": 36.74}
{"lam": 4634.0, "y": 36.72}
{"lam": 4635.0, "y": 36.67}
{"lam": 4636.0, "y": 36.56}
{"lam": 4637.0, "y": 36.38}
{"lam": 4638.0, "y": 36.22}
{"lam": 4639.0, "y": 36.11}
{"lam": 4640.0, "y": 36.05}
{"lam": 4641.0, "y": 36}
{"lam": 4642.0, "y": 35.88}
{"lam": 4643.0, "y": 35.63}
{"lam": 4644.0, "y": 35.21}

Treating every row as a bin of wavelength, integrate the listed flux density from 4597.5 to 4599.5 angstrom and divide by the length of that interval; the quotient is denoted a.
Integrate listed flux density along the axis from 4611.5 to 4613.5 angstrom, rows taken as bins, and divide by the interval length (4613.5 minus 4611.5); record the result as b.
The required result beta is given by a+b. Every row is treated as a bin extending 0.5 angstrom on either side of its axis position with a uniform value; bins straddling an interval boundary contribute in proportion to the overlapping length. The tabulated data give 72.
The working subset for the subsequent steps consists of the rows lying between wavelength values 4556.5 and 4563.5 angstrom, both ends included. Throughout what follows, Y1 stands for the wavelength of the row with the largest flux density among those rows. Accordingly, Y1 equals 4561.0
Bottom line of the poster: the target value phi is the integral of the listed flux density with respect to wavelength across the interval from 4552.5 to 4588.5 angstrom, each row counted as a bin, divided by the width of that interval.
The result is 34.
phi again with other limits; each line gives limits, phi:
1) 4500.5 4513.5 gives 33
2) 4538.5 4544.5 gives 29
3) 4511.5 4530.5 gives 31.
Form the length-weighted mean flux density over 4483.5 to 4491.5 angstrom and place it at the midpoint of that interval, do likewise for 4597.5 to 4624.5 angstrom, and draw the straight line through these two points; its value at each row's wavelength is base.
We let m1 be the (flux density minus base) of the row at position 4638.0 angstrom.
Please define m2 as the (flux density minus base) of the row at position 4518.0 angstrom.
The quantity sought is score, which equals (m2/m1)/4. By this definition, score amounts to -0.11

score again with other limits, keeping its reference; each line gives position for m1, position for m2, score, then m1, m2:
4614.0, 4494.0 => -0.87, 0.6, -2.1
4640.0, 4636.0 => 0.17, -2.2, -1.5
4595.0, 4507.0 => -4.81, -0.1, 1.6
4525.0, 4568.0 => 0.09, -2.1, -0.7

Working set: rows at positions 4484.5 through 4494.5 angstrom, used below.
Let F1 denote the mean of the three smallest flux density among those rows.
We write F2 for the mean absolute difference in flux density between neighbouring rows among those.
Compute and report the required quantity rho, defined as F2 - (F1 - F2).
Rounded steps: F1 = 28.9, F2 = 0.28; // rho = -28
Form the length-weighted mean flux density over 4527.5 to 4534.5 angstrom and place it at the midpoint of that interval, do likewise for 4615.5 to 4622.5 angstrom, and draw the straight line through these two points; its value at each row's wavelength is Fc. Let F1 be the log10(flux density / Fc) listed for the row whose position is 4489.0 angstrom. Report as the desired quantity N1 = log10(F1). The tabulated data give -0.7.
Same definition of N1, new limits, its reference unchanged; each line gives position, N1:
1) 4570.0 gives -1.4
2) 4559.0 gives -1.0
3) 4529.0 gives -1.7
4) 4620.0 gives -3.2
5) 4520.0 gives -0.8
